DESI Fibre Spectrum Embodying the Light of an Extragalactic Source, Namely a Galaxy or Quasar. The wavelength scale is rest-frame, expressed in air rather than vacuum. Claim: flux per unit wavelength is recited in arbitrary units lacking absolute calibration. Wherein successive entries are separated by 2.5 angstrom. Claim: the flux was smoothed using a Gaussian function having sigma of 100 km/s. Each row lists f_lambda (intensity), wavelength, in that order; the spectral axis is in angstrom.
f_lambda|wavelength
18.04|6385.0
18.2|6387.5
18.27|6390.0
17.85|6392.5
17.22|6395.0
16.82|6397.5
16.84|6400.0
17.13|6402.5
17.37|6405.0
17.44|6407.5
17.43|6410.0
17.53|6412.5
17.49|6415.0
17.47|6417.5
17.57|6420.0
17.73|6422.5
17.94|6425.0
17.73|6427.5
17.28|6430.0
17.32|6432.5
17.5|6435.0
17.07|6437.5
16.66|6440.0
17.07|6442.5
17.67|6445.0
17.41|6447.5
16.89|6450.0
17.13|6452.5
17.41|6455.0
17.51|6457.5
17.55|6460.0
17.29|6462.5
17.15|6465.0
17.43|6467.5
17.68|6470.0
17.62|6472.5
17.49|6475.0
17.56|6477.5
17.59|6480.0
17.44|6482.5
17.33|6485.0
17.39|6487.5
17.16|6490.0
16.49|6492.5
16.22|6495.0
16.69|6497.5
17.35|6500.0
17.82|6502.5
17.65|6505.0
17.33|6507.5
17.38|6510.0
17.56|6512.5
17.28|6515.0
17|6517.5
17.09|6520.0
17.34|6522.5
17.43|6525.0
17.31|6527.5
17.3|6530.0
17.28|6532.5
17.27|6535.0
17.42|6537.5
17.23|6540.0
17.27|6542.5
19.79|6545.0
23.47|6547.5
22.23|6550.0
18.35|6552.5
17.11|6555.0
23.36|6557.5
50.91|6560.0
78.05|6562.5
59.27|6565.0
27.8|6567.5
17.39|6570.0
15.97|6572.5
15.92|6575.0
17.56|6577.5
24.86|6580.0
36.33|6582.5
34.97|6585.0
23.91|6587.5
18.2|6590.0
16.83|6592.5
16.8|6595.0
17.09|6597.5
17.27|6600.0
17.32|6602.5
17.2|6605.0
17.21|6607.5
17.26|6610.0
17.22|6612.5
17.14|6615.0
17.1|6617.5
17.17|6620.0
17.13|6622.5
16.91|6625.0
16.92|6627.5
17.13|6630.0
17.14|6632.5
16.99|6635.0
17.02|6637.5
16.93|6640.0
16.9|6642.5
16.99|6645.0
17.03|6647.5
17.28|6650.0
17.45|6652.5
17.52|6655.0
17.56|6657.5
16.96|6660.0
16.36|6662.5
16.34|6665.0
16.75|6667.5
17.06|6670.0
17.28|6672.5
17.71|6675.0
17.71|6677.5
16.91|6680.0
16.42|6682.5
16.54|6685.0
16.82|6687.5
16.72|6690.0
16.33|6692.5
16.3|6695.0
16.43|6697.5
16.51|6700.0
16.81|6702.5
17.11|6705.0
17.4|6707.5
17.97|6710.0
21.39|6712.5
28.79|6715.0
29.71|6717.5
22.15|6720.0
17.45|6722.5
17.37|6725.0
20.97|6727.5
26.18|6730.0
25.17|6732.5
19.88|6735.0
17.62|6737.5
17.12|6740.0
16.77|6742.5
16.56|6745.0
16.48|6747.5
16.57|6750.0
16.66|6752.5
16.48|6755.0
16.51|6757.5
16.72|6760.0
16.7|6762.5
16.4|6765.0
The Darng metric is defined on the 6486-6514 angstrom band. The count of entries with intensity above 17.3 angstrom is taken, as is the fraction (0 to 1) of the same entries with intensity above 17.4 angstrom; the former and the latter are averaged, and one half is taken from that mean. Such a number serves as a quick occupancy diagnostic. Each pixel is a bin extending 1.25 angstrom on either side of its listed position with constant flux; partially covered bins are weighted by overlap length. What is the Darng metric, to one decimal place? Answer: 3.1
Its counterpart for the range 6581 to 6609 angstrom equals 2.2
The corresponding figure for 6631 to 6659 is 1.1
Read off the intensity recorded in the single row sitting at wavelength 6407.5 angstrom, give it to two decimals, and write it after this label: 17.44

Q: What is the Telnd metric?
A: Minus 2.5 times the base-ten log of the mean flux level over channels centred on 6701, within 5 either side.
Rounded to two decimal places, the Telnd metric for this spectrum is -3.06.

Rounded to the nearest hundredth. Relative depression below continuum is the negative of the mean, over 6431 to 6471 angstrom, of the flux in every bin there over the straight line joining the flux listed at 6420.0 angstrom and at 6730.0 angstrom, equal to -0.94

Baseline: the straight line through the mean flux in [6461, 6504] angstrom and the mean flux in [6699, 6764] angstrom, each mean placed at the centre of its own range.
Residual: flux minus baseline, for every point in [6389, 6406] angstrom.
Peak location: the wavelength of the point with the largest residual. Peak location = 6390.0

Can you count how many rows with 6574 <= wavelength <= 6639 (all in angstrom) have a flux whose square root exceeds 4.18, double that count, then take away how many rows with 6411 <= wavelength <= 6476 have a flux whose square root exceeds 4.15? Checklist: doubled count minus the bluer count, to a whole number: -8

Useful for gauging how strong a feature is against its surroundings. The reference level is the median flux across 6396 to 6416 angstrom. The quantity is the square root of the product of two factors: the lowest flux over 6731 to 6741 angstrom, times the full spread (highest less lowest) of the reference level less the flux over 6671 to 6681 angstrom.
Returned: 3.70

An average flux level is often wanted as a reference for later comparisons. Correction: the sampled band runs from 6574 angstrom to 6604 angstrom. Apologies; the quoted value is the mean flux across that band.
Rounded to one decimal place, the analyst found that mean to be 21.4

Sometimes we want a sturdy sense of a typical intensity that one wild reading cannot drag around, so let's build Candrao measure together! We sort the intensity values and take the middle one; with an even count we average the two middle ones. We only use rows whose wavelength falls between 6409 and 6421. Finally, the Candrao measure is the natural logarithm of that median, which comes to 2.86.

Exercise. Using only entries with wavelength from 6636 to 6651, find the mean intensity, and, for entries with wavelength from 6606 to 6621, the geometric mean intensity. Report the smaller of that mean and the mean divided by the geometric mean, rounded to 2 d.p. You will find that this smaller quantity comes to 0.99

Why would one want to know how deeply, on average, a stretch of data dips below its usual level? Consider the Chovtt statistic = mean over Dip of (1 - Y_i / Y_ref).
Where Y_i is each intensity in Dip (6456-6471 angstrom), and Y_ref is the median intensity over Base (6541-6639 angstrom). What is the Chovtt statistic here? -0.01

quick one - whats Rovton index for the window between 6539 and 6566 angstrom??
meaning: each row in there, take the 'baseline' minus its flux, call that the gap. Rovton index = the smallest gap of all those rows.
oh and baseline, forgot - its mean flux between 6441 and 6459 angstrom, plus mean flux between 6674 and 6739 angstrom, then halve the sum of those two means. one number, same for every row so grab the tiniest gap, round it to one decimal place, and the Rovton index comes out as -59.8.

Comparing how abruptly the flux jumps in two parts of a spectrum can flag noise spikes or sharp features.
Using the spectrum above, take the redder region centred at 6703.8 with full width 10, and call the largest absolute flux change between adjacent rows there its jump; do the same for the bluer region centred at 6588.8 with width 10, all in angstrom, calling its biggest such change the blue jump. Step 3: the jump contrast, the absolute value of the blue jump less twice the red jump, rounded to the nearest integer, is 10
